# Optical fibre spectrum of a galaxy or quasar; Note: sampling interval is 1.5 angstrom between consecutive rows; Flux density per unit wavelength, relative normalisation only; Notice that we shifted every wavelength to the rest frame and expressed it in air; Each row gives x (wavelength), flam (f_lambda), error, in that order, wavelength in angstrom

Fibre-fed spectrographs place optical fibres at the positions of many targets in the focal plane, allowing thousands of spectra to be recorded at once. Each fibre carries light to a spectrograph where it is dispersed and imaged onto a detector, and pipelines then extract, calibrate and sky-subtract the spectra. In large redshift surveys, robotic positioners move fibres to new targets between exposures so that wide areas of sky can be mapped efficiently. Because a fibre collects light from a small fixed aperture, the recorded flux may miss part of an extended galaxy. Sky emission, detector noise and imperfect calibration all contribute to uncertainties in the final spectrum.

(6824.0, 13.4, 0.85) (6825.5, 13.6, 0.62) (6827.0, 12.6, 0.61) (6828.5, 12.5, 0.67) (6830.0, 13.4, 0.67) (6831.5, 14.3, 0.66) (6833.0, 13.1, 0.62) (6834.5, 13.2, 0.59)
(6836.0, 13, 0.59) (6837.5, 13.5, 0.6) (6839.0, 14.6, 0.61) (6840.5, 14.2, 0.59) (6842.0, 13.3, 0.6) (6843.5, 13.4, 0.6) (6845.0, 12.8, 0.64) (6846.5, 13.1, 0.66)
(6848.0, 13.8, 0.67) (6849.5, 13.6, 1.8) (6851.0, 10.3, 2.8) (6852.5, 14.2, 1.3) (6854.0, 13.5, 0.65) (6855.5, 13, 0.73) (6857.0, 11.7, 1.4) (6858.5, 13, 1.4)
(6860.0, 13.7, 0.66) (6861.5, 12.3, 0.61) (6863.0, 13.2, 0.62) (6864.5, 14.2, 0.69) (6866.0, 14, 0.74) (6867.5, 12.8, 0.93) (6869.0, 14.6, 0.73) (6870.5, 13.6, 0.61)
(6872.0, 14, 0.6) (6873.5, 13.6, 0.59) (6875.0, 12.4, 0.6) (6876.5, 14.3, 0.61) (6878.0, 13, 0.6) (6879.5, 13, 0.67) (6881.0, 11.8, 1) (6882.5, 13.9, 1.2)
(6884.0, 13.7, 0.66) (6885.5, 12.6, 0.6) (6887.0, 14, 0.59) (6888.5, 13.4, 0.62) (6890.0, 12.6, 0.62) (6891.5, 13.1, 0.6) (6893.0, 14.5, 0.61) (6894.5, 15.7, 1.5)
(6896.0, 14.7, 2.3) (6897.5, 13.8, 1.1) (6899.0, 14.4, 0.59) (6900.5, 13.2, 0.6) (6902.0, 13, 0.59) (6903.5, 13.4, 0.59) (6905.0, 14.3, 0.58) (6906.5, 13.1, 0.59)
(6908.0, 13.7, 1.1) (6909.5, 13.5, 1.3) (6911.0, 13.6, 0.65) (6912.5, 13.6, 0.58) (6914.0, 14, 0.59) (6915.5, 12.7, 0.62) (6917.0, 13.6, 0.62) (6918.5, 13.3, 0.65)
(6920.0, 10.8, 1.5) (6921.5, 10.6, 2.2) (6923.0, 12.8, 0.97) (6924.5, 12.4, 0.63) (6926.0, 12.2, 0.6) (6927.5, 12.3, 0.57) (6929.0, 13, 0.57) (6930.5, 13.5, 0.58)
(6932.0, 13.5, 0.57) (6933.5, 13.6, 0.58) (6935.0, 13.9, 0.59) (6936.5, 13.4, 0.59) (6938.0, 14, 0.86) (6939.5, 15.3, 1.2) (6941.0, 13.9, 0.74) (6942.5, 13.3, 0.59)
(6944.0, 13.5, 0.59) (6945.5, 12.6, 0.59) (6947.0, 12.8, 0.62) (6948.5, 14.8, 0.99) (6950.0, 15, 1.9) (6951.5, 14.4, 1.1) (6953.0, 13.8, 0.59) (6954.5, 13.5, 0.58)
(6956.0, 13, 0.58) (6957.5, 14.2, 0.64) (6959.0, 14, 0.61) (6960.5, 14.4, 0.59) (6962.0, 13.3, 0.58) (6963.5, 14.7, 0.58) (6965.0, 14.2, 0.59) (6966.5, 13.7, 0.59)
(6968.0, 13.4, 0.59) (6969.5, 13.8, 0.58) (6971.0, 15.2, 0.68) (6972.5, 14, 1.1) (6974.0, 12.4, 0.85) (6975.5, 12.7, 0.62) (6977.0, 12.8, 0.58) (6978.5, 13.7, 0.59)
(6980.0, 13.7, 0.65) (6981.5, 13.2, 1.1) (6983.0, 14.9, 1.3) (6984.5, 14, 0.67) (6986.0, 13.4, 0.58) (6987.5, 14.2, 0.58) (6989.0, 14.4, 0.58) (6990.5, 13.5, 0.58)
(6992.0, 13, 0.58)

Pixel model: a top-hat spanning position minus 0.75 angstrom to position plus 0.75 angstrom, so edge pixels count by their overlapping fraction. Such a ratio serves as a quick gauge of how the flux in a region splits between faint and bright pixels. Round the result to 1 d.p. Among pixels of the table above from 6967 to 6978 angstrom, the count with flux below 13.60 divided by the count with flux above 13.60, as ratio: 1.3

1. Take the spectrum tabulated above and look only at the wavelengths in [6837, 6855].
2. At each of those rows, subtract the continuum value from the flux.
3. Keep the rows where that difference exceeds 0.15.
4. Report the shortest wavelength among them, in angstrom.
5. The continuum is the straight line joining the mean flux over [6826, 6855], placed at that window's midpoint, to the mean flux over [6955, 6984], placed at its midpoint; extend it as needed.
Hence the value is 6837.5 angstrom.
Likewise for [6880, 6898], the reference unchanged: 6882.5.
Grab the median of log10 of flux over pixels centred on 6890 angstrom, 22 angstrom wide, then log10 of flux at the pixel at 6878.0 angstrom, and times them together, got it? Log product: 1.27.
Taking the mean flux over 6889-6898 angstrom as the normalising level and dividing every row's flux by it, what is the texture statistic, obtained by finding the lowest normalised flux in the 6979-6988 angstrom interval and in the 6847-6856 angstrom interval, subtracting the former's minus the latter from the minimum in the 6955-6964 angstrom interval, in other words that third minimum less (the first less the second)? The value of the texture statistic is 0.72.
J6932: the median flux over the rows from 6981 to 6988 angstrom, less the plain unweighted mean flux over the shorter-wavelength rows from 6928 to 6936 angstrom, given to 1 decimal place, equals 0.5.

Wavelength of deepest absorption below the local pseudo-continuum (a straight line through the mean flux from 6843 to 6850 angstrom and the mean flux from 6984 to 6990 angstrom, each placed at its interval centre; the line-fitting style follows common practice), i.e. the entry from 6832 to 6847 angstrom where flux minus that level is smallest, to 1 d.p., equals 6845.0 angstrom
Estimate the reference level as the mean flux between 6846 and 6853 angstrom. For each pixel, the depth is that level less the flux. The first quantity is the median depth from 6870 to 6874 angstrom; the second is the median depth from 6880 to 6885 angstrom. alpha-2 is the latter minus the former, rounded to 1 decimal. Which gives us -0.1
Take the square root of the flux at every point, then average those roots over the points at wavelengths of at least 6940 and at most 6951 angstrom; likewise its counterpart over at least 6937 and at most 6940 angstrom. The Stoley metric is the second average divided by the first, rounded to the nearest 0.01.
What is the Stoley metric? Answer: 1.03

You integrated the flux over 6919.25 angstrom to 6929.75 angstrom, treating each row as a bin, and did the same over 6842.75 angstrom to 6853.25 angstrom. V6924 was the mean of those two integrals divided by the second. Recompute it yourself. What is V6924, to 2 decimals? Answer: 0.96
